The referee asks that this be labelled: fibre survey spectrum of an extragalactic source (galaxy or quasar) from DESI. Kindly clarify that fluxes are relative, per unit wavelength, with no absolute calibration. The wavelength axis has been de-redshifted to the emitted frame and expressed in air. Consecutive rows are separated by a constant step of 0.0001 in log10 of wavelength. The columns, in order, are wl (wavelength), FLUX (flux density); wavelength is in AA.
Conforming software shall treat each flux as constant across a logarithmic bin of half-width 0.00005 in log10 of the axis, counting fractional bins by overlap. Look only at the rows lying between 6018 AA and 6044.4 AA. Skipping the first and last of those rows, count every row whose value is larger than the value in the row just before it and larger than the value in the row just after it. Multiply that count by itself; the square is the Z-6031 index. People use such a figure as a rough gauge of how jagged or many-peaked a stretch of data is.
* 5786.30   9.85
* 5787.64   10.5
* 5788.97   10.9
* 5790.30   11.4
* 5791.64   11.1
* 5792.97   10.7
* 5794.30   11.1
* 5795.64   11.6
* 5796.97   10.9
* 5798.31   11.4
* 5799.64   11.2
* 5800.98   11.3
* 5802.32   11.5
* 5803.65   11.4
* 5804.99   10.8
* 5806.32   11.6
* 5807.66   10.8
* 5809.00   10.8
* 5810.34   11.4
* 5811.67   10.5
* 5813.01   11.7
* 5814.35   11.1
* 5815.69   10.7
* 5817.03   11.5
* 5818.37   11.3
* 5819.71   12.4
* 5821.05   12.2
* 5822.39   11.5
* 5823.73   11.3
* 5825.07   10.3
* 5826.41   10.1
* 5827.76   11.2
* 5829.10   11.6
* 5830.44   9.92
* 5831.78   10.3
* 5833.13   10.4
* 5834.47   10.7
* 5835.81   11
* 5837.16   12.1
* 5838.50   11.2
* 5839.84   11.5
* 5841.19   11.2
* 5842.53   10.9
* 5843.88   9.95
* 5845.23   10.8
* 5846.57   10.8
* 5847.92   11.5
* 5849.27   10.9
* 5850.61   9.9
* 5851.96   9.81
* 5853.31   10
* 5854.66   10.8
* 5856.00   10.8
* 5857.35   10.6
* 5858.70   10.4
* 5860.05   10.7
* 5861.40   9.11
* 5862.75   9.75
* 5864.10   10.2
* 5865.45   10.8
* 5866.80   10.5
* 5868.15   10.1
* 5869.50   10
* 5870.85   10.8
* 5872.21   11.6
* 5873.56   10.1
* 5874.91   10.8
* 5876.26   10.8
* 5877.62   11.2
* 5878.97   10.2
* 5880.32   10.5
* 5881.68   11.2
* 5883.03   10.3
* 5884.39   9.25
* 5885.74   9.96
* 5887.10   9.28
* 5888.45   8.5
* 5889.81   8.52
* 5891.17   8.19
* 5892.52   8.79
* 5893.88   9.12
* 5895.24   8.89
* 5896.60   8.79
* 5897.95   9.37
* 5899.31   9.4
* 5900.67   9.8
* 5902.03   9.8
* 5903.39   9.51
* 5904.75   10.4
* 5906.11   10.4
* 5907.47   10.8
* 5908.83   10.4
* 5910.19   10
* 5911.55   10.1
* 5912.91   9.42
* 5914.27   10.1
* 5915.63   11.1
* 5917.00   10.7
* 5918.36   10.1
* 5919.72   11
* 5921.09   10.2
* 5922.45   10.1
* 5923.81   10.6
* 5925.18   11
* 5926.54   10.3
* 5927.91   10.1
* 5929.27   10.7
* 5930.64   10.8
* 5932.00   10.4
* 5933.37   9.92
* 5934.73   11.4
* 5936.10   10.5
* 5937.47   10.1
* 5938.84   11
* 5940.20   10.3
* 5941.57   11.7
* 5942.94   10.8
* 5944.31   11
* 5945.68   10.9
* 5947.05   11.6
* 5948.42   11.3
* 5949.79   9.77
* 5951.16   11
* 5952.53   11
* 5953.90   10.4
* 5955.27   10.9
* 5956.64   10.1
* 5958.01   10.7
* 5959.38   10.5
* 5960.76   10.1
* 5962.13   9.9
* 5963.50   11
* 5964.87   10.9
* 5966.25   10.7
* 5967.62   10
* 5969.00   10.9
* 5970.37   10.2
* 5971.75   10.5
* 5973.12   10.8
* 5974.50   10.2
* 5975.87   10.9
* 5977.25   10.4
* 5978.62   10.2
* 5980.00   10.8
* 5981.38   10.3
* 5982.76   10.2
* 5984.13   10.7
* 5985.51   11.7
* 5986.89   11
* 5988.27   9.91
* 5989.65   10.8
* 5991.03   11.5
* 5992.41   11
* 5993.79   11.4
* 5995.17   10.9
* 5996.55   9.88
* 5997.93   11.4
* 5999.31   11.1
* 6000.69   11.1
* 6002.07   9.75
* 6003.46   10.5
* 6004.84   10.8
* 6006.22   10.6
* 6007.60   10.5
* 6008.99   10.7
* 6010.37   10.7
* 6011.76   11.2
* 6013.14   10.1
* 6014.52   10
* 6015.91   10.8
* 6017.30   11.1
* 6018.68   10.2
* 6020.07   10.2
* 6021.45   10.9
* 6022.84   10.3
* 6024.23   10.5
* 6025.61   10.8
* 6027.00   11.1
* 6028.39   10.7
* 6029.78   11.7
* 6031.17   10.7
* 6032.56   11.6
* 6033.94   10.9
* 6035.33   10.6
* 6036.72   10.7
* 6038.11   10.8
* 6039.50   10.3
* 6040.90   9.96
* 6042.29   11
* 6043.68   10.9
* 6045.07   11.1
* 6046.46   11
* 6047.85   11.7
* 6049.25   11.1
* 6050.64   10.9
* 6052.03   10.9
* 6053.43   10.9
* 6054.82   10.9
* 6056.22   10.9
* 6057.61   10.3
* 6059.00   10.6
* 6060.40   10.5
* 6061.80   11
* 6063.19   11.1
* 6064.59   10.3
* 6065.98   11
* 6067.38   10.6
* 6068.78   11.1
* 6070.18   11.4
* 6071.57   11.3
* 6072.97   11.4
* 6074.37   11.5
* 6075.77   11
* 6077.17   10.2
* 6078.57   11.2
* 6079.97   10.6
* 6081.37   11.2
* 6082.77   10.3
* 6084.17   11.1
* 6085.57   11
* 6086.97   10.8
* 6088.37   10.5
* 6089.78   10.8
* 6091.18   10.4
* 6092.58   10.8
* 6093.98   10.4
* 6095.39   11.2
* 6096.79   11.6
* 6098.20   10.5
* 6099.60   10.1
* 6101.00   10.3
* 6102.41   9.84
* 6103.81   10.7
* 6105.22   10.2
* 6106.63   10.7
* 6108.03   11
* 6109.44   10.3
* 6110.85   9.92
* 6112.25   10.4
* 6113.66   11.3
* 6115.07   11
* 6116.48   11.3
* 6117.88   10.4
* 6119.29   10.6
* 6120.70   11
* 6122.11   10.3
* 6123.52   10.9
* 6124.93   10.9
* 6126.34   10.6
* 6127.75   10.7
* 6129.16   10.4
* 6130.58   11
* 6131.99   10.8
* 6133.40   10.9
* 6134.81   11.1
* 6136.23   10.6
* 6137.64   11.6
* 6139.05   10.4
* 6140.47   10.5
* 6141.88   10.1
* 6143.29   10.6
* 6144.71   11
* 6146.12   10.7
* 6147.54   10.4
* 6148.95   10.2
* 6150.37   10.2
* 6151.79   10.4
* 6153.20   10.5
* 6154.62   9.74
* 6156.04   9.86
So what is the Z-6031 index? 36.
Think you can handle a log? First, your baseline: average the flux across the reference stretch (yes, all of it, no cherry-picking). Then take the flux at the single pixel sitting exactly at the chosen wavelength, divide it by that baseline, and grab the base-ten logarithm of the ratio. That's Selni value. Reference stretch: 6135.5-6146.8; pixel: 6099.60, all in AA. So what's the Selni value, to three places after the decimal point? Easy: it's -0.025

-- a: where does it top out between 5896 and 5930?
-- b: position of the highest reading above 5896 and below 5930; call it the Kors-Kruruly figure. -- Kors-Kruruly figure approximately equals 5915.63 AA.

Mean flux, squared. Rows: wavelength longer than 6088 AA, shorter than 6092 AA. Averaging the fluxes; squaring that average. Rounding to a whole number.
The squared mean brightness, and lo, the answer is 112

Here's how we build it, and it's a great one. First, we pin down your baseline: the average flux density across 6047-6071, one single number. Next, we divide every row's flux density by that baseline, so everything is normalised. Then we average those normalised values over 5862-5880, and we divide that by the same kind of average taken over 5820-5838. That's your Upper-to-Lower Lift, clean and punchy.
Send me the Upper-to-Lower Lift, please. 0.96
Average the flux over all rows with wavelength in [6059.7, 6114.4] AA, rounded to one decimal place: 10.8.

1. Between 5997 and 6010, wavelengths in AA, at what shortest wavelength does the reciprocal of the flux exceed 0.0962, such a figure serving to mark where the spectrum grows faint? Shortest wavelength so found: 6002.07 AA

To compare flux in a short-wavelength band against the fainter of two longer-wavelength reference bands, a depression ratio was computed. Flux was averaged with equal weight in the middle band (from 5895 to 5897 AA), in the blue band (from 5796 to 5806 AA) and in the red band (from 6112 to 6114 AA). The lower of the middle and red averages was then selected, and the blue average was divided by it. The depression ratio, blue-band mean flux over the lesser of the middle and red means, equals 1.27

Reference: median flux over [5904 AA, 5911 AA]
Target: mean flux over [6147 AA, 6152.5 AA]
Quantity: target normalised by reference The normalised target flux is 0.99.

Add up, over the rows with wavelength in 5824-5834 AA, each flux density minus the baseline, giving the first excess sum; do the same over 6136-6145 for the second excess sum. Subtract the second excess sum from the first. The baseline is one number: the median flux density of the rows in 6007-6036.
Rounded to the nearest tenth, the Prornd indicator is -1.0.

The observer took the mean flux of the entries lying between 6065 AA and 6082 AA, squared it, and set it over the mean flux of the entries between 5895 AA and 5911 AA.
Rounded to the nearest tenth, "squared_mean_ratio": 12.4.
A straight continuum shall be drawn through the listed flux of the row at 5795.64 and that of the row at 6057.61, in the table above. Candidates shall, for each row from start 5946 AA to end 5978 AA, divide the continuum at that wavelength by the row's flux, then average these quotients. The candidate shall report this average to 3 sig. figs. 1.02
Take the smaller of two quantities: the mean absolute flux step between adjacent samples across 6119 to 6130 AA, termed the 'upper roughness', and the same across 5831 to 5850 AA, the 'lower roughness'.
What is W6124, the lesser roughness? 0.34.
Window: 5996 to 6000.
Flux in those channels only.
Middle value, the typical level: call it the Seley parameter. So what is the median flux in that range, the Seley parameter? 11.1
